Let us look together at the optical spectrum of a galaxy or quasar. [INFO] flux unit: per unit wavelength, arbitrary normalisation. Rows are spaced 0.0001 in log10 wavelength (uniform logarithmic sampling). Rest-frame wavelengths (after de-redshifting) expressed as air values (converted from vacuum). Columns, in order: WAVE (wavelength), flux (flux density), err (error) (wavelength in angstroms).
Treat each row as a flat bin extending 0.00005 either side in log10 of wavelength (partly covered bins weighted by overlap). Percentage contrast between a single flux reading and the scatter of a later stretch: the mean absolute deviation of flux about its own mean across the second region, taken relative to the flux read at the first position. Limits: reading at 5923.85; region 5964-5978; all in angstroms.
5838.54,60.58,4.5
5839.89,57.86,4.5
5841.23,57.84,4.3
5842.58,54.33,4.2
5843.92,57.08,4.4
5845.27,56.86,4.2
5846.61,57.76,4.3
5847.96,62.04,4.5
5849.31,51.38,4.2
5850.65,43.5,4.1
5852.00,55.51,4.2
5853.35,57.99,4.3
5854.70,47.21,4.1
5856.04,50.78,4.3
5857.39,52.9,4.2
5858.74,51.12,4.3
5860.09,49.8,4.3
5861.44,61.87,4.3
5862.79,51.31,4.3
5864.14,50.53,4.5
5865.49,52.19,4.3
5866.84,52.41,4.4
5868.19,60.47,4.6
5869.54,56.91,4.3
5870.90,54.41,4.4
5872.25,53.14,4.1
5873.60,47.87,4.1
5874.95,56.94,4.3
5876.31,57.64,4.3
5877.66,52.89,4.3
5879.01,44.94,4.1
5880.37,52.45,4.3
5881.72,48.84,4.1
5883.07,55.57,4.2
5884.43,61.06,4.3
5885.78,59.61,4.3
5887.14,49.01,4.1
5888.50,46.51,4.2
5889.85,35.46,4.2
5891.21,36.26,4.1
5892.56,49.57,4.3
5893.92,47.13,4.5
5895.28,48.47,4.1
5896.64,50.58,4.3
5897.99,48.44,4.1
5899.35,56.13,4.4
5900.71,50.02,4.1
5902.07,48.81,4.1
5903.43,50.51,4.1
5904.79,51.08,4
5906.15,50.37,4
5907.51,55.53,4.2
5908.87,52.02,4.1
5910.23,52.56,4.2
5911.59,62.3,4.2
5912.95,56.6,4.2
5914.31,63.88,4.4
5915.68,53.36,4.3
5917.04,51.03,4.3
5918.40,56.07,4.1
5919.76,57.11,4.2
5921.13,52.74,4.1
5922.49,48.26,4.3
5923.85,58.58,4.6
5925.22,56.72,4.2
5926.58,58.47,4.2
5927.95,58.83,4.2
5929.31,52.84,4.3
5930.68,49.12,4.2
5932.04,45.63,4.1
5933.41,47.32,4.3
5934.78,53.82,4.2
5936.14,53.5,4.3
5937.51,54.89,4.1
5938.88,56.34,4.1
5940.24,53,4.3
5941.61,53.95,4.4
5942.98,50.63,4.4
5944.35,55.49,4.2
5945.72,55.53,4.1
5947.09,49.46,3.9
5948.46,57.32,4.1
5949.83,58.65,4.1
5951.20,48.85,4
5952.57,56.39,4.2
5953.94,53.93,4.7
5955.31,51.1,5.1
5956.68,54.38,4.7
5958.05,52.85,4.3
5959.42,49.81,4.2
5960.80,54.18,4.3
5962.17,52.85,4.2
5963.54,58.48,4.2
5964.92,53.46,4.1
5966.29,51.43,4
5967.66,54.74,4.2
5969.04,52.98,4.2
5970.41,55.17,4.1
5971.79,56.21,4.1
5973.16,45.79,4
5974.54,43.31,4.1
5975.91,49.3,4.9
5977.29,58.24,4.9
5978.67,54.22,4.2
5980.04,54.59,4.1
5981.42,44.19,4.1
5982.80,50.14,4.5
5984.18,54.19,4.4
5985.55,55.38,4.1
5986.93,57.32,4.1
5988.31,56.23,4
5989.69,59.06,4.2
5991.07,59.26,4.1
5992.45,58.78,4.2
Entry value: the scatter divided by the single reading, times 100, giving 6.3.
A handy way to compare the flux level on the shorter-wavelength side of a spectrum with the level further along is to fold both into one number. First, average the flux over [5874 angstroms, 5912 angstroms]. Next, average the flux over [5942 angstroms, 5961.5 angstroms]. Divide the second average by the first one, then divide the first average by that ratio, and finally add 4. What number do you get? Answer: 53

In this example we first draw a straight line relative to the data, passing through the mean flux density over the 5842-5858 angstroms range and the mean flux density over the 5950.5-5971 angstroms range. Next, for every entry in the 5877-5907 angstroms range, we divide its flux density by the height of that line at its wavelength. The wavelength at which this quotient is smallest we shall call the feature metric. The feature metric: 5889.85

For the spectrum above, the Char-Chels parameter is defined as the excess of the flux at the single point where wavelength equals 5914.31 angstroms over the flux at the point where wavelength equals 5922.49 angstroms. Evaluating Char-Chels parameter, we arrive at 16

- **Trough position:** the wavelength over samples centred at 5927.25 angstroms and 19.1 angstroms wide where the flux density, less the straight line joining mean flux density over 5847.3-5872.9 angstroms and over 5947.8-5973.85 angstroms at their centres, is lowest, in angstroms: 5932.04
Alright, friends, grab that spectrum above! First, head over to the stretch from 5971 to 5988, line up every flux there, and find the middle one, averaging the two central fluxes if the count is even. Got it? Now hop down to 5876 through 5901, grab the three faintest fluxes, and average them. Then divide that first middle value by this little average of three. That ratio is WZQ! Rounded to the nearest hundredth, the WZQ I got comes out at 1.39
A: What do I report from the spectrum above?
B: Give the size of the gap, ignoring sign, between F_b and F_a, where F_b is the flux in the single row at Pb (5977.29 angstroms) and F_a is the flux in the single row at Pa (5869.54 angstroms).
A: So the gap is 1.3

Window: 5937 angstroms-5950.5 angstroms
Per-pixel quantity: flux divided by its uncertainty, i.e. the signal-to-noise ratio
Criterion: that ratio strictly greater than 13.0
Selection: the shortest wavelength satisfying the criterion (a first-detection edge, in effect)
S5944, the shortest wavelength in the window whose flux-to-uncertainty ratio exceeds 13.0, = 5937.51 angstroms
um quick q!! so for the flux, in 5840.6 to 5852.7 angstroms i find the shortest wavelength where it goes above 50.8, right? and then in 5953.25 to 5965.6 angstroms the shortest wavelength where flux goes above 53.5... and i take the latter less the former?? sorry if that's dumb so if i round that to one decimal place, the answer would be 112.7 angstroms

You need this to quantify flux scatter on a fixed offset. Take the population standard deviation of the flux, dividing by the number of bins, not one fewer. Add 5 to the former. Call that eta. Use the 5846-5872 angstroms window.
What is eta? 9.8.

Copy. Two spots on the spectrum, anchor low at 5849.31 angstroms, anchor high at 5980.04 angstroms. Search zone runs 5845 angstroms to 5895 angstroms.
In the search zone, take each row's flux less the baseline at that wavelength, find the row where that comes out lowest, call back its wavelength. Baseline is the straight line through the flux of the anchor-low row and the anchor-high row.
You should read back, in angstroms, 5889.85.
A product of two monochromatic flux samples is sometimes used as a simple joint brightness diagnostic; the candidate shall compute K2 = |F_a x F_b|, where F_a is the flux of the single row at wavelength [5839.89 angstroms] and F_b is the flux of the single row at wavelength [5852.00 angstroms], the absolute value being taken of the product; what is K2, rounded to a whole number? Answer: 3212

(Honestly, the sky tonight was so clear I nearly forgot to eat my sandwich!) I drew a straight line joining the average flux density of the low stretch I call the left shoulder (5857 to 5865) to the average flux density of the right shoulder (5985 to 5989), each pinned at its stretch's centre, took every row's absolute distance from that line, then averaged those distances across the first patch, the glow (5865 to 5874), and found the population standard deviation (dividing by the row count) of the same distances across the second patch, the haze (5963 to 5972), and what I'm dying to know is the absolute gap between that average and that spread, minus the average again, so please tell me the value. -1.3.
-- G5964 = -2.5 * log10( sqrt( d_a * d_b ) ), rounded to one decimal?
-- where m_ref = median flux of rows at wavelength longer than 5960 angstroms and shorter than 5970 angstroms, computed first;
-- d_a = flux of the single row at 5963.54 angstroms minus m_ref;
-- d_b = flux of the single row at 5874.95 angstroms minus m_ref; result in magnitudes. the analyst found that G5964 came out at -1.6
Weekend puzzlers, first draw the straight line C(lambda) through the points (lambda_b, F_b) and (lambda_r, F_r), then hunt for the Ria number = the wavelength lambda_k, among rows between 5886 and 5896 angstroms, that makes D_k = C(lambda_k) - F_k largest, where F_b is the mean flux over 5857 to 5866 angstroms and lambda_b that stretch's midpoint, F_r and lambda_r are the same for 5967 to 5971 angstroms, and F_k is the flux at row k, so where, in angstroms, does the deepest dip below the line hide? 5889.85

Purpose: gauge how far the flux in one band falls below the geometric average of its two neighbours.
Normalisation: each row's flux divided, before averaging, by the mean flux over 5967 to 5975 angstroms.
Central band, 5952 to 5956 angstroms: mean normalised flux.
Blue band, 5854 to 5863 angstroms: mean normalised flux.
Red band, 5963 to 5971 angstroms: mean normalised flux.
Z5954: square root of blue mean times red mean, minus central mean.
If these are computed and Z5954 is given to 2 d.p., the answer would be -0.01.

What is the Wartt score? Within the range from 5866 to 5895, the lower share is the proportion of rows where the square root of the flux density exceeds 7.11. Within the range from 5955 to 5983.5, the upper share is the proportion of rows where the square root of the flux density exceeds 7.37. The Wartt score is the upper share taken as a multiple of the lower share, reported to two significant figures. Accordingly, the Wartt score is 0.58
